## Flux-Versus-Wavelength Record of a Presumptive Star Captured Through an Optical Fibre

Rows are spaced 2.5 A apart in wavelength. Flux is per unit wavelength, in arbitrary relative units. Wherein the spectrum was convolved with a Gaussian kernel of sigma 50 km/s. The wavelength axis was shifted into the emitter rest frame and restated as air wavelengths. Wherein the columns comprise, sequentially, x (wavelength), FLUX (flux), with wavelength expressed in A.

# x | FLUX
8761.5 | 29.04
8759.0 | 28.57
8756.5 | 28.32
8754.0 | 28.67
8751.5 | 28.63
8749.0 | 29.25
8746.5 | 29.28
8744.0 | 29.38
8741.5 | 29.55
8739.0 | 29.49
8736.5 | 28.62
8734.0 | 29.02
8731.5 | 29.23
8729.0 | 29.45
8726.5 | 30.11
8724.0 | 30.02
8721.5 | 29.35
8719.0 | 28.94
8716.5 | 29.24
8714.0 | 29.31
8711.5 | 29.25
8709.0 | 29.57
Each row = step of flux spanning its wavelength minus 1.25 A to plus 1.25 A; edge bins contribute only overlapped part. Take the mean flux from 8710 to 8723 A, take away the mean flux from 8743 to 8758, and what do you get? 0.3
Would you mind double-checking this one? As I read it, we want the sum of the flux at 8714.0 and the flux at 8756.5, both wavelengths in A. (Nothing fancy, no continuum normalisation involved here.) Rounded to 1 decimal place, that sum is 57.6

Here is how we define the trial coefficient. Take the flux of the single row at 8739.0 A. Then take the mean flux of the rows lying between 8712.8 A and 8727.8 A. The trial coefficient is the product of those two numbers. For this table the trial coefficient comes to 869.8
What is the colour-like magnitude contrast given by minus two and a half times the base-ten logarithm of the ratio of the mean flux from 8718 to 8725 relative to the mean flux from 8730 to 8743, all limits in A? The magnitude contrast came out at -0.009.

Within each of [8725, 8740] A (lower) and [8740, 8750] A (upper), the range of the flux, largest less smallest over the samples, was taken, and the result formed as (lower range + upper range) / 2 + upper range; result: 1.2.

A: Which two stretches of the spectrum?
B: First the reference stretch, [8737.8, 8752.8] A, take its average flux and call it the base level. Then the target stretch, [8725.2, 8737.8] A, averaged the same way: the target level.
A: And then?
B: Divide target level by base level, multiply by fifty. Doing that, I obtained 50.0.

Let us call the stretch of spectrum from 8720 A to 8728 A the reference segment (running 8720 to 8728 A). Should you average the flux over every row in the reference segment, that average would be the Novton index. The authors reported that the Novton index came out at 29.8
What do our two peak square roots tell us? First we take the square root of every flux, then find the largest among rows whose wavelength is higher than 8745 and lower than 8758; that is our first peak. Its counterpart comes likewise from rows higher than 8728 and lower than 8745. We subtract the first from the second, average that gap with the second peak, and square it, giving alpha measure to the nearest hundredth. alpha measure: 7.46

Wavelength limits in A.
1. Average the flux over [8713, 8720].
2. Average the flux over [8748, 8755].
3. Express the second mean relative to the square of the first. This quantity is 0.0339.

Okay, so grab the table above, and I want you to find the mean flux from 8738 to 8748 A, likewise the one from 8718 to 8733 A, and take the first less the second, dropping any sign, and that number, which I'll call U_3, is 0.1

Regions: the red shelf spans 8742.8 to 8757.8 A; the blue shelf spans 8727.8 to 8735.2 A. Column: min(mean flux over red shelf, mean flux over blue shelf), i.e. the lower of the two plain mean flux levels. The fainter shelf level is 28.9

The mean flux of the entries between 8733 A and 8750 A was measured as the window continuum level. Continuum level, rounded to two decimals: 29.23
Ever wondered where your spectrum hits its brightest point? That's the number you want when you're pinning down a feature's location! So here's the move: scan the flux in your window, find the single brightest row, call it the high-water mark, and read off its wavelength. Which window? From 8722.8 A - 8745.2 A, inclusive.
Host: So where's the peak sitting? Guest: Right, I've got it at 8726.5 A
